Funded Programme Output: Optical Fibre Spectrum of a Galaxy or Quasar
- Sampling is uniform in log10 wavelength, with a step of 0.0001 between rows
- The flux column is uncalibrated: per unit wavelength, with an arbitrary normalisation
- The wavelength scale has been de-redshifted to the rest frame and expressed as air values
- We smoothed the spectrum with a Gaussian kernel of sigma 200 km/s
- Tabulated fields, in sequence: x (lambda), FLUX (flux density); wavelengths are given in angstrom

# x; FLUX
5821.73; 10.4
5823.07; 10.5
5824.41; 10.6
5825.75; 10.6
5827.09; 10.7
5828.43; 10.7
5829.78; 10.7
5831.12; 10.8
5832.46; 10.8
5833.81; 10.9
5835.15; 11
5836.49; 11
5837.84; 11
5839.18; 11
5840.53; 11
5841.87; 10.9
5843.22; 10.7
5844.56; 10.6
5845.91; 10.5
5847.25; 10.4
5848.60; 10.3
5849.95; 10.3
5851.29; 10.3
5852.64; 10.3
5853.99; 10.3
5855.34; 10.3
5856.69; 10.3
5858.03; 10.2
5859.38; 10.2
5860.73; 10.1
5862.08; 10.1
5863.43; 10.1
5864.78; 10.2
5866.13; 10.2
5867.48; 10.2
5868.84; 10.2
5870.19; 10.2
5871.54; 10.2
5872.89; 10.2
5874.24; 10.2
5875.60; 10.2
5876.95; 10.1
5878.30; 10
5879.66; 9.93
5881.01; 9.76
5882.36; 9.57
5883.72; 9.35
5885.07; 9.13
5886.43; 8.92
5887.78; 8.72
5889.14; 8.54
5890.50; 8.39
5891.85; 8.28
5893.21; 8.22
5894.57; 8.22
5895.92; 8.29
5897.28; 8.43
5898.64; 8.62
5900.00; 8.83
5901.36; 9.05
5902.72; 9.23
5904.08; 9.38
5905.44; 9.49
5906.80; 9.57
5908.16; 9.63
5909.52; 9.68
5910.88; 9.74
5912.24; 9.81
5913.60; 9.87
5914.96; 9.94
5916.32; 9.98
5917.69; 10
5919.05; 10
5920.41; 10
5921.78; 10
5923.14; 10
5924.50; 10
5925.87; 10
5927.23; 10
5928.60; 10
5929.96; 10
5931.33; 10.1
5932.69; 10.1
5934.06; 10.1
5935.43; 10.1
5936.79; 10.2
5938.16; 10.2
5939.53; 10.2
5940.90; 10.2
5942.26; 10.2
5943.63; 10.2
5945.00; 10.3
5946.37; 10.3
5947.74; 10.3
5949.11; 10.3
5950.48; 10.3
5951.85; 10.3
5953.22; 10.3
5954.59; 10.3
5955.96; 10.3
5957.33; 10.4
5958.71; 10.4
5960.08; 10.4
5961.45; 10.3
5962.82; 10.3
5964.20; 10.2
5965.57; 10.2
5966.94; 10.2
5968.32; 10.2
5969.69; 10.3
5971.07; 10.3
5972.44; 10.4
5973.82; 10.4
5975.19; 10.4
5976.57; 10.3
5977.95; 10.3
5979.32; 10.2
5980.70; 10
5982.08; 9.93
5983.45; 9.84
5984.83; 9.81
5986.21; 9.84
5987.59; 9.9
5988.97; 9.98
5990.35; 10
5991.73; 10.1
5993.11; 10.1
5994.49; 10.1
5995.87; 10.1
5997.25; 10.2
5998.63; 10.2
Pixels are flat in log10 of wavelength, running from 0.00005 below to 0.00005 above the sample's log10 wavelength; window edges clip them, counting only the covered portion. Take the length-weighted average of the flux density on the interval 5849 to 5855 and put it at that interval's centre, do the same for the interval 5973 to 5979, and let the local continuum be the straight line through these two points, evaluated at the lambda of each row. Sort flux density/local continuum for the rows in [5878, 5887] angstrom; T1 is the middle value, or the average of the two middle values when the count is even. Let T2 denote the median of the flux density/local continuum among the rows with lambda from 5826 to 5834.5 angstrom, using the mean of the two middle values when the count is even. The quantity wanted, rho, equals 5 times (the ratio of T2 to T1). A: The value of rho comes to 5.63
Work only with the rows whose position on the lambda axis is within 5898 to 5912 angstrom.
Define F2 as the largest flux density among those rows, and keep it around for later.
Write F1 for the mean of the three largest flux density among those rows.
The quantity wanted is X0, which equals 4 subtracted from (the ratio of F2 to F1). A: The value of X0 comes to -2.99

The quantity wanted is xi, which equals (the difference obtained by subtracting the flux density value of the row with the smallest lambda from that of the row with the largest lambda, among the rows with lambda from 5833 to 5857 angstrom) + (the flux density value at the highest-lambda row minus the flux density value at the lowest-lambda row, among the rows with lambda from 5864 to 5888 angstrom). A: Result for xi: -2.1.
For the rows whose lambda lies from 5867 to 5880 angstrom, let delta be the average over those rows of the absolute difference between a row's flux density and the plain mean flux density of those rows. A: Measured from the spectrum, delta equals 0.080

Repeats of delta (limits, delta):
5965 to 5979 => 0.060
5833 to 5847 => 0.156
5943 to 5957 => 0.018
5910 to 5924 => 0.076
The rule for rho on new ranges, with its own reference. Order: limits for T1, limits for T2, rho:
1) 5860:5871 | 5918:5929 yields 4.89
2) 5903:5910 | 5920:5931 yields 5.22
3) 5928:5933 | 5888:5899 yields 4.15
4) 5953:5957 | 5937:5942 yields 4.95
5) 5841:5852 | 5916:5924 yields 4.77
